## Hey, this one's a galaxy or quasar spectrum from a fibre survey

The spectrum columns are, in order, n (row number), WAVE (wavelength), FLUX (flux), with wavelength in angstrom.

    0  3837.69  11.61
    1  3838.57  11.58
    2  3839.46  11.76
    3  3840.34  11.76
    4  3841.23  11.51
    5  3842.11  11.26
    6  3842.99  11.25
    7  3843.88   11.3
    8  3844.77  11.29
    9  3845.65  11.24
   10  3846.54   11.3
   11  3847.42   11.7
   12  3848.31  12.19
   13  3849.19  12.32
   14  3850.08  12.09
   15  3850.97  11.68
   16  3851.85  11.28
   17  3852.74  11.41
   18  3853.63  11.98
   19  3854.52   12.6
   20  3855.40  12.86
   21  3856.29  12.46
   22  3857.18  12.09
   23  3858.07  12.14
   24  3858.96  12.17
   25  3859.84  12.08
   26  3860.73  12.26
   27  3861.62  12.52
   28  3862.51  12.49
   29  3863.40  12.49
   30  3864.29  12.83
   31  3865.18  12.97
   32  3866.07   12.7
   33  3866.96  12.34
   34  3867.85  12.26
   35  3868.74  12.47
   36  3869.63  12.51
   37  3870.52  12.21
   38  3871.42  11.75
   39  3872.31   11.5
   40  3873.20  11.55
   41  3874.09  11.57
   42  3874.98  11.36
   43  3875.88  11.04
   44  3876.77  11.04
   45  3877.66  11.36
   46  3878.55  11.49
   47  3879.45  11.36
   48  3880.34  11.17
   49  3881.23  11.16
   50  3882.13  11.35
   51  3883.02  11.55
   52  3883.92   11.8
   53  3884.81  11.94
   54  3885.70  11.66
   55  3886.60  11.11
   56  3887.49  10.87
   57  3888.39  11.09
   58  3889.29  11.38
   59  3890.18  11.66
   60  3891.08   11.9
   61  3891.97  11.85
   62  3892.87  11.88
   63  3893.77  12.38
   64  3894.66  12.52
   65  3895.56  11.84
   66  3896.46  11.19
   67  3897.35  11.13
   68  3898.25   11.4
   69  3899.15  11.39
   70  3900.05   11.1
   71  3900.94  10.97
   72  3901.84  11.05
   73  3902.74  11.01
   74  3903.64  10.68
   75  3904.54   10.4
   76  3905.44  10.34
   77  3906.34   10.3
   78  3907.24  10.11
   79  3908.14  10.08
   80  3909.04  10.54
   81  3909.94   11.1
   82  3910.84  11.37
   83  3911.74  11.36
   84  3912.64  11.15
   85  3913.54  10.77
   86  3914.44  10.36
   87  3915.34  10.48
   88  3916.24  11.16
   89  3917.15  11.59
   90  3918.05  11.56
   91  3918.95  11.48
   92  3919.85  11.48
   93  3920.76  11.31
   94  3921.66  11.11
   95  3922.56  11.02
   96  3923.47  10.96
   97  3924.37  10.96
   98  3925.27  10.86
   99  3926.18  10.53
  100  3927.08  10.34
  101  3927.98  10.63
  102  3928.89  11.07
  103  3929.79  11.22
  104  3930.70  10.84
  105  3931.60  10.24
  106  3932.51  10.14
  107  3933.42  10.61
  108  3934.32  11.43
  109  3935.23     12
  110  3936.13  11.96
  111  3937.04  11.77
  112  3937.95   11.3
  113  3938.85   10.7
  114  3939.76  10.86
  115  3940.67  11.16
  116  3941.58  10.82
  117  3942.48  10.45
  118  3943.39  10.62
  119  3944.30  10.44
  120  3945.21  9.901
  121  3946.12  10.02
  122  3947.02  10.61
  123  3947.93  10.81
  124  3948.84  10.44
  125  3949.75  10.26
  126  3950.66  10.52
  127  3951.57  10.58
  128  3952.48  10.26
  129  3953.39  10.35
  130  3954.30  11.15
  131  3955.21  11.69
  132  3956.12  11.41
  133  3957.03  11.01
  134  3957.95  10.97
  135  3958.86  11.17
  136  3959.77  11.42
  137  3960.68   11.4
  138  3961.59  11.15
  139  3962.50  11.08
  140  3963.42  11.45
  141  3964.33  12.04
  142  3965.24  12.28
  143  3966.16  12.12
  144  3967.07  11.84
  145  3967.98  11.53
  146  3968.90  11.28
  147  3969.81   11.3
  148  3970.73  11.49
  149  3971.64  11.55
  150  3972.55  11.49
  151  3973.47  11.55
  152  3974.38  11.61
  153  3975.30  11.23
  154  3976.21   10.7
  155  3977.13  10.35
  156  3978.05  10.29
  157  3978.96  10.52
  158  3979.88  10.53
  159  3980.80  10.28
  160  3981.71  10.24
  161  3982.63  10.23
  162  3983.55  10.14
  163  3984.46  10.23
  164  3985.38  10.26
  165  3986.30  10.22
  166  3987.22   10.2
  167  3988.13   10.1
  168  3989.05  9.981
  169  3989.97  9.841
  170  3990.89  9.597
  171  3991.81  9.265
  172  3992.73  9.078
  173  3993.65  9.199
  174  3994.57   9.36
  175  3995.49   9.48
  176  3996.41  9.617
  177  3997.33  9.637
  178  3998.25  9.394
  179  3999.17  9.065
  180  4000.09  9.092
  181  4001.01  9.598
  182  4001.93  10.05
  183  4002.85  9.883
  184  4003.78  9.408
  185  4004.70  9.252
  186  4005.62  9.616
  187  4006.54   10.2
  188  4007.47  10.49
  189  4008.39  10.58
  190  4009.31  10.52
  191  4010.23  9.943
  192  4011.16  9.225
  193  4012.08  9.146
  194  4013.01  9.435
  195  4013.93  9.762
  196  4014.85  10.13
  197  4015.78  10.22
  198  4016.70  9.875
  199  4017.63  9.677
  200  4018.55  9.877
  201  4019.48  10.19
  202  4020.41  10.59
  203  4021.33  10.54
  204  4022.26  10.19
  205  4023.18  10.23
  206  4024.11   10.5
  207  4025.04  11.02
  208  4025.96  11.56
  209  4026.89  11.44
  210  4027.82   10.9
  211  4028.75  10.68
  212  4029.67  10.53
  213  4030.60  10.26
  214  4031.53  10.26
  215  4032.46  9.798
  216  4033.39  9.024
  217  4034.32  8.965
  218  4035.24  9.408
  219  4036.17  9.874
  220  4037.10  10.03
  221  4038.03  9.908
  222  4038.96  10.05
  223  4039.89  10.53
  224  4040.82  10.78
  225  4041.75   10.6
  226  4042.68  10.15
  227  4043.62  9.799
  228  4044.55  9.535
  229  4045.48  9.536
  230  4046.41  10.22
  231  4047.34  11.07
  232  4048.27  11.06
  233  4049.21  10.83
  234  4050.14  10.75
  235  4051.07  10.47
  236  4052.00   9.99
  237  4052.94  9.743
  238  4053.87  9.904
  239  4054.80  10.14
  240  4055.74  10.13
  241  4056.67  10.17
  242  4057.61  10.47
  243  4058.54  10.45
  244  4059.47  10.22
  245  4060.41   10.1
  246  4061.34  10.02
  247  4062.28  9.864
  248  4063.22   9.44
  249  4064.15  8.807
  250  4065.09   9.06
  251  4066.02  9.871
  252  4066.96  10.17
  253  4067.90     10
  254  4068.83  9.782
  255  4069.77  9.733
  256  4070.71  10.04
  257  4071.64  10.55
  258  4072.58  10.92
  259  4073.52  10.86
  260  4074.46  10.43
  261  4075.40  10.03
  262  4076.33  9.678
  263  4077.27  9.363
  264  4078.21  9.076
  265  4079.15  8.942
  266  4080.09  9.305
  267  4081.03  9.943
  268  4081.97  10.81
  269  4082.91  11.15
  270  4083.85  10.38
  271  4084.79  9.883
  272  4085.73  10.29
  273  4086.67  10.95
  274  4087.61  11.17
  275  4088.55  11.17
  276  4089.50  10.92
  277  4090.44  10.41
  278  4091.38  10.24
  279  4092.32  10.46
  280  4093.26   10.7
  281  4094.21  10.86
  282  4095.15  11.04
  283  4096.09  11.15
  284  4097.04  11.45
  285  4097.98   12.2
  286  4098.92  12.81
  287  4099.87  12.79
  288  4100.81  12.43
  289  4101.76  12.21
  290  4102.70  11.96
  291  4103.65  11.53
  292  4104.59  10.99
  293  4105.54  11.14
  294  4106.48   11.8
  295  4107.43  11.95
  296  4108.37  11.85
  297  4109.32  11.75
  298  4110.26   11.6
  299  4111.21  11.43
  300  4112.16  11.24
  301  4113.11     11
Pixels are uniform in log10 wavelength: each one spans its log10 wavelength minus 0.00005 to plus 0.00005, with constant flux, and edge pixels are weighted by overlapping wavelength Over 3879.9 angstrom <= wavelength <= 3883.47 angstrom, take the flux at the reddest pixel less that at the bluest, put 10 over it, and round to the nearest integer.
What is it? 26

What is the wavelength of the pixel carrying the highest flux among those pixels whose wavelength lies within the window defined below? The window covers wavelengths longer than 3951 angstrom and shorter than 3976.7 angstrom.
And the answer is 3965.24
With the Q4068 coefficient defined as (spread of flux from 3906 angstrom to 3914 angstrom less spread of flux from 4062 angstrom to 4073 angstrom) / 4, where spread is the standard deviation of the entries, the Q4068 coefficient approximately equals -0.02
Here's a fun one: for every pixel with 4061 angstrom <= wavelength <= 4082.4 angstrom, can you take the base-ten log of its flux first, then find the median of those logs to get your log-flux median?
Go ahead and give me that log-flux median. 0.99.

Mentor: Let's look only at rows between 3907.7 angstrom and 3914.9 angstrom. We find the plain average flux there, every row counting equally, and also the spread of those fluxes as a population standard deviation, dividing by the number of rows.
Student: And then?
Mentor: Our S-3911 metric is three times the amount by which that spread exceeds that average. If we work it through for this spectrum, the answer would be -31.2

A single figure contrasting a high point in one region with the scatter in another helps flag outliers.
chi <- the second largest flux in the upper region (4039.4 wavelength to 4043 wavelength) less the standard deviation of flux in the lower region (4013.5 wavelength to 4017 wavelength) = 10.4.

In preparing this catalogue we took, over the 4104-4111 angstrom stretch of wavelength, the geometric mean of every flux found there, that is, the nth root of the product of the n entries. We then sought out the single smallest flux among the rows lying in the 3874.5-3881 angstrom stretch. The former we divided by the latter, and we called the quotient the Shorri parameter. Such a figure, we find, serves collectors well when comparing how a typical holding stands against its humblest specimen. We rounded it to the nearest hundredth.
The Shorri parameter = 1.05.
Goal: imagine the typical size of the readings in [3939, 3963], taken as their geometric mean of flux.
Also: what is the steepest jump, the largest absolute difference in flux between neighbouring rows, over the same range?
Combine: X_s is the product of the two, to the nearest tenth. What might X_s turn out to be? 8.6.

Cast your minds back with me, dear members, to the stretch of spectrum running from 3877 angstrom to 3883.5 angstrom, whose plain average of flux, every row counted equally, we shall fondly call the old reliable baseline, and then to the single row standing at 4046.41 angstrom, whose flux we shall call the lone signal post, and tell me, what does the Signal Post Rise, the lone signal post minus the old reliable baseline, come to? -1.1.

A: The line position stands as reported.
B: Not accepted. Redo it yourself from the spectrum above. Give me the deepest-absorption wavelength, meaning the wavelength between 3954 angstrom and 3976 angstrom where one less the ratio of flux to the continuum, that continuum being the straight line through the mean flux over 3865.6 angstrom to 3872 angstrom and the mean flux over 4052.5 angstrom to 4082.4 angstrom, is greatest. 3957.95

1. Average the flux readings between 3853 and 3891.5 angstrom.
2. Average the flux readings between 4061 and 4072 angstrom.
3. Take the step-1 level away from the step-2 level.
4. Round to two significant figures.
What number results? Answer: -2.1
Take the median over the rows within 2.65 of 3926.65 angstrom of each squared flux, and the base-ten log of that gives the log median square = 2.06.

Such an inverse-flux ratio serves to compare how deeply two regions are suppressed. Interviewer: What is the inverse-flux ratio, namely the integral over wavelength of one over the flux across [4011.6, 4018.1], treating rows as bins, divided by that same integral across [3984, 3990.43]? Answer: 1.05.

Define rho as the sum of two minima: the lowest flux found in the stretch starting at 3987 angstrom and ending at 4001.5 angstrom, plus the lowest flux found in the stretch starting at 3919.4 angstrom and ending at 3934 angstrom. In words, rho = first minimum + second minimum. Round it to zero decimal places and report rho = 19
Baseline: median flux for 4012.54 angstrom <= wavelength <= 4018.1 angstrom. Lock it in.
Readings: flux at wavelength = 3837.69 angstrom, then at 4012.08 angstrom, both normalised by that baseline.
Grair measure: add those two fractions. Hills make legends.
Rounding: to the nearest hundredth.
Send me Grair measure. 2.11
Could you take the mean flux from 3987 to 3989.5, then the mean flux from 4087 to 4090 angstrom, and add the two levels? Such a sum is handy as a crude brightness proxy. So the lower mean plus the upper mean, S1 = 21.2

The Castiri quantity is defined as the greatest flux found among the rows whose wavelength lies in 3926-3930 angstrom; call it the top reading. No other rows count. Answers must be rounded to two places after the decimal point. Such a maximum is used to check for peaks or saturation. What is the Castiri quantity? 11.22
